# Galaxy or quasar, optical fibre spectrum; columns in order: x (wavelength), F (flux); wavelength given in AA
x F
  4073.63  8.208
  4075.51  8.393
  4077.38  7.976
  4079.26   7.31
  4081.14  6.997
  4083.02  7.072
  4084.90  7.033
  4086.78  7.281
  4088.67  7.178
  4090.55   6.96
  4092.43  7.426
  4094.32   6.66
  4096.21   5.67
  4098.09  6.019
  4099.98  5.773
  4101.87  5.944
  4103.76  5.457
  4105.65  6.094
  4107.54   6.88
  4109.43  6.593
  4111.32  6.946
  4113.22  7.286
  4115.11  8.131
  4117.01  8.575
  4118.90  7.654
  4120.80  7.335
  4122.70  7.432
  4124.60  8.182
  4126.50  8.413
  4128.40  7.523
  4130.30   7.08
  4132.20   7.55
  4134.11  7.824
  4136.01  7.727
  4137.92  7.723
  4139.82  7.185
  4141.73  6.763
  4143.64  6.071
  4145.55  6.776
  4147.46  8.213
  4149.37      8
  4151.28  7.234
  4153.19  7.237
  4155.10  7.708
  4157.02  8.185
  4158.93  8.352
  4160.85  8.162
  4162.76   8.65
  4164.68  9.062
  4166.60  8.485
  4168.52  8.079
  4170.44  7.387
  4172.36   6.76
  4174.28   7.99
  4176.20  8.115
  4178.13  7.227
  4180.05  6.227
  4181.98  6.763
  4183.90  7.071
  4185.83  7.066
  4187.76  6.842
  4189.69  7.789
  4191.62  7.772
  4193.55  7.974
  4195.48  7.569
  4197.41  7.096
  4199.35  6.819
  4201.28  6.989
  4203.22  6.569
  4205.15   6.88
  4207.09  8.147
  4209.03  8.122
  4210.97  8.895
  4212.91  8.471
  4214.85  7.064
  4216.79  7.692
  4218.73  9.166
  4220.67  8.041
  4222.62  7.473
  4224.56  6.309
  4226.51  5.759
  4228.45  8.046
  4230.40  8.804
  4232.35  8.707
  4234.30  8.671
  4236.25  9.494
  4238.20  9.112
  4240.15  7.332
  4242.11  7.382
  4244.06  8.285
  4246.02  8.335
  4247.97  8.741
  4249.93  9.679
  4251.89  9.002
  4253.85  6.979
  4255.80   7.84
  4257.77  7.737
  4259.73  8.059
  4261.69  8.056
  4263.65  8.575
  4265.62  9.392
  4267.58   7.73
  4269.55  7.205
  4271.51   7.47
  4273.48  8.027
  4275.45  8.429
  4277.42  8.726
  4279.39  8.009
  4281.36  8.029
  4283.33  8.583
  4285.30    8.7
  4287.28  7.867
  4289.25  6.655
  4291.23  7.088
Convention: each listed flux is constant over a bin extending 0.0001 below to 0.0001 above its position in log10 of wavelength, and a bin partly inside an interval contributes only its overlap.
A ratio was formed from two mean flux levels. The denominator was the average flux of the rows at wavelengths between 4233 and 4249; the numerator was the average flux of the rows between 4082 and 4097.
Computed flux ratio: 0.82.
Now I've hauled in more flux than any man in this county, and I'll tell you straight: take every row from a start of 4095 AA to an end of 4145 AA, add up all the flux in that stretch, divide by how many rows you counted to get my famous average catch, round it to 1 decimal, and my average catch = 7.1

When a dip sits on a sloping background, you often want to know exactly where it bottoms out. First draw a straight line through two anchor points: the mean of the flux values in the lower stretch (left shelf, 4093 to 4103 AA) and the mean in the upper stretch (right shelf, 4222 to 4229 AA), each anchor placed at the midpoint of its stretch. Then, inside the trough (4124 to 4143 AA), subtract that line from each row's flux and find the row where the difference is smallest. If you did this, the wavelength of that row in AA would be 4141.73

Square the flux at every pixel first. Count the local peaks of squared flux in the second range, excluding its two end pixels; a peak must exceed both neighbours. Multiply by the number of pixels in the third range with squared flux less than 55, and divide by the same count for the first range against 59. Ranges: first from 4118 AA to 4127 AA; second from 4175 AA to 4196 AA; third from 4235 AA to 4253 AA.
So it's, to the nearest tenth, 2.0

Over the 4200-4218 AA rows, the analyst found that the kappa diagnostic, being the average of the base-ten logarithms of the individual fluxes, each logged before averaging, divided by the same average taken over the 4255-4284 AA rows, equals 0.97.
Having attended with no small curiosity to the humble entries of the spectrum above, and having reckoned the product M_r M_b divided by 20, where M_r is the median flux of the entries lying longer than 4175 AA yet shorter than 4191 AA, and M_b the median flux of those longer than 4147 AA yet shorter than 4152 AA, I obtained 2.8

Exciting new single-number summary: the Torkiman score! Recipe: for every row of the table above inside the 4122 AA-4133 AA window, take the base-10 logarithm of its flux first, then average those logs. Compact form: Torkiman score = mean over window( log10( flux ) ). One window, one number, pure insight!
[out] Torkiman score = 0.886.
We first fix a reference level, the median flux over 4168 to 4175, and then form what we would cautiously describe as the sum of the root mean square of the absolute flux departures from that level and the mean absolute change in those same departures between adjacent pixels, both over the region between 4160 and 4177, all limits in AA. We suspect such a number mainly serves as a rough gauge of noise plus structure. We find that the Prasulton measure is 1.17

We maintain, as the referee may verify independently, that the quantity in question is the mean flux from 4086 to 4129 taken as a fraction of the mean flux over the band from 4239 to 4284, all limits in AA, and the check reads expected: 0.86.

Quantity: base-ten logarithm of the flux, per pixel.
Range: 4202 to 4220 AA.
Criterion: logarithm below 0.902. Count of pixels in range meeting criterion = 4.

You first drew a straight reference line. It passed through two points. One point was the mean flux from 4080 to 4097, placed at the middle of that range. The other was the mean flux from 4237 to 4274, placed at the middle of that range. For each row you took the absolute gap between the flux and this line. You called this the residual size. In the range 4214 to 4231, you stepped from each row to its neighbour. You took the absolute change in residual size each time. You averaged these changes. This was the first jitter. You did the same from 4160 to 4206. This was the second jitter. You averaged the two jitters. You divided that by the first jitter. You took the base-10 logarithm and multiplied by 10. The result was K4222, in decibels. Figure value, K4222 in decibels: -1.62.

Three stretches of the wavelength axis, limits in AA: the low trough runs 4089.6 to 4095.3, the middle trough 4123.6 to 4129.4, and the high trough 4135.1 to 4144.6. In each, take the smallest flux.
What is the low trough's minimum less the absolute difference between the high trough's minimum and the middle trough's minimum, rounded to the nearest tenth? 5.2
